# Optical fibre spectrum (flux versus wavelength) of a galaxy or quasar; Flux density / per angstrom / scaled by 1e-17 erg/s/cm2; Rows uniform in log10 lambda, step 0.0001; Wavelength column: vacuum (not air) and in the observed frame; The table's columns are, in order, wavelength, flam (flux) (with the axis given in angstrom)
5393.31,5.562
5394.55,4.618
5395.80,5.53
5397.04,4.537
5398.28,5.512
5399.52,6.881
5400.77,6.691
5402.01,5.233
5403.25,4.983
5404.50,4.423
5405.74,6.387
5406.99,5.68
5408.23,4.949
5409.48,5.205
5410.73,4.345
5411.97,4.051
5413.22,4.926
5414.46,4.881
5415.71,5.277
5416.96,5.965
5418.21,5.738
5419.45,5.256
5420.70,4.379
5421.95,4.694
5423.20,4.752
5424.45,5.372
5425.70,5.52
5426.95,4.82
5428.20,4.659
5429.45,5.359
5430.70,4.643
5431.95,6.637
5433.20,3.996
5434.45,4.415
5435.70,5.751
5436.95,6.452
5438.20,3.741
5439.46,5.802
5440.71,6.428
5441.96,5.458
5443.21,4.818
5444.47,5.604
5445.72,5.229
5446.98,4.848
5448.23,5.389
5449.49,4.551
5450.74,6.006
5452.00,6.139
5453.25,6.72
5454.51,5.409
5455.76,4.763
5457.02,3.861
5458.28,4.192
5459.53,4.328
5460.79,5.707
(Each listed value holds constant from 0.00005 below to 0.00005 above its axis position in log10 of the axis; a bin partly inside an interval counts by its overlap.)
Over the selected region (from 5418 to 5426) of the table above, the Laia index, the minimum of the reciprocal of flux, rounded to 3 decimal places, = 0.174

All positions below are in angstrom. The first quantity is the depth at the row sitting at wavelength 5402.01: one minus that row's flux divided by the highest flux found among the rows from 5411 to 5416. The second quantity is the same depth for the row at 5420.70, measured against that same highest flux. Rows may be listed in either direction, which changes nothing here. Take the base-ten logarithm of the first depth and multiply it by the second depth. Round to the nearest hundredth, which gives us -0.35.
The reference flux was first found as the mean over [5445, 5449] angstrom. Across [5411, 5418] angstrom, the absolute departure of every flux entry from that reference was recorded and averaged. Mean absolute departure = 0.5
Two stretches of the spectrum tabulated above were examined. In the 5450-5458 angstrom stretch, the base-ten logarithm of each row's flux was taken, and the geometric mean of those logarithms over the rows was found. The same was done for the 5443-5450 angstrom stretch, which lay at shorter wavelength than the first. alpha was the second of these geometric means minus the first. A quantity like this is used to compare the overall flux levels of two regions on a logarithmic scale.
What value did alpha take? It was -0.02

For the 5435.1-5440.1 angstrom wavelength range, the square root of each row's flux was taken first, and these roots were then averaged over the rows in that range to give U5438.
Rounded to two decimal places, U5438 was 2.32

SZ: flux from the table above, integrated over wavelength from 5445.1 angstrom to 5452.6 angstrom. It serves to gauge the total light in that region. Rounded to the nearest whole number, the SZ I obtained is 40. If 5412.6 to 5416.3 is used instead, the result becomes 19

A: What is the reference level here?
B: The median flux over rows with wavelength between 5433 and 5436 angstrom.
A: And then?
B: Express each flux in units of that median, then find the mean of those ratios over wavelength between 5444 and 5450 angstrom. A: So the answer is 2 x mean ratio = 2.32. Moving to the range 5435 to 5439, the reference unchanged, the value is 2.41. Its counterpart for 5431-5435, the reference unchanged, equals 2.27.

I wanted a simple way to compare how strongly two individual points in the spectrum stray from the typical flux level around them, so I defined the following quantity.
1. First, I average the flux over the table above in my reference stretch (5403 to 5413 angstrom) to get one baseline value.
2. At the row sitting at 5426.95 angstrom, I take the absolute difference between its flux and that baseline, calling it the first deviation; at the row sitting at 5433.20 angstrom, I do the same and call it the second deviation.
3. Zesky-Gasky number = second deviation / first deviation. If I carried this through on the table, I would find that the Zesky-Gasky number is 6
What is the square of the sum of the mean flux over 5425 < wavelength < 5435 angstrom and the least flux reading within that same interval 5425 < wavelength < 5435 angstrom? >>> 81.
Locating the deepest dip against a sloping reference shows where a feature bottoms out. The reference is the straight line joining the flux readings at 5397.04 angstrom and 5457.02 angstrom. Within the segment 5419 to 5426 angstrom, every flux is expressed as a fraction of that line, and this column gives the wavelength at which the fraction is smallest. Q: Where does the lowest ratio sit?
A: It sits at 5420.70 angstrom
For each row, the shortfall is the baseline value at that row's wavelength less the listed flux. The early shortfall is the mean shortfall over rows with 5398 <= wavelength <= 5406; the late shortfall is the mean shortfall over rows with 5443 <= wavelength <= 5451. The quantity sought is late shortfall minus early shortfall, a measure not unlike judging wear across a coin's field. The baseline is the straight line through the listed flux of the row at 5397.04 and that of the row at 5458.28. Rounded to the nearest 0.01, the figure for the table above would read 0.27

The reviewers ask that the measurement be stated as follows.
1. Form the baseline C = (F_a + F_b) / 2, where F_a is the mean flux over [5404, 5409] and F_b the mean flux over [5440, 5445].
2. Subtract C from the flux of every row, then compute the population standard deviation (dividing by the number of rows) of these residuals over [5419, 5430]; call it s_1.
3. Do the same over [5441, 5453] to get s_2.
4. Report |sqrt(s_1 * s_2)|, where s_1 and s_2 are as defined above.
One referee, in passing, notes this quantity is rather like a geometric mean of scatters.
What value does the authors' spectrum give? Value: 0.44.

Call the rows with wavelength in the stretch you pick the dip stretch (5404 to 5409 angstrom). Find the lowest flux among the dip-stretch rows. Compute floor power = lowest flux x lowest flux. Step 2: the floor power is 19.6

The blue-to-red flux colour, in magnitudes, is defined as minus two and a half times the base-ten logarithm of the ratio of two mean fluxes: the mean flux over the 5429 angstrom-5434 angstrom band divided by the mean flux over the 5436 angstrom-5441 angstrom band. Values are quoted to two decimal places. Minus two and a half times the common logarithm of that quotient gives 0.09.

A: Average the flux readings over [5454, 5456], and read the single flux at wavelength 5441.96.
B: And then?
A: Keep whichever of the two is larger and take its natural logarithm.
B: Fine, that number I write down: 1.697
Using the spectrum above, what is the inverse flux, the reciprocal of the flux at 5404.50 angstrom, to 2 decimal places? 0.23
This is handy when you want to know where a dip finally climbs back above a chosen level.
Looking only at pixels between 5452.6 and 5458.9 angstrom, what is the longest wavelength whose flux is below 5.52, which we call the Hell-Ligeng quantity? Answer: 5458.28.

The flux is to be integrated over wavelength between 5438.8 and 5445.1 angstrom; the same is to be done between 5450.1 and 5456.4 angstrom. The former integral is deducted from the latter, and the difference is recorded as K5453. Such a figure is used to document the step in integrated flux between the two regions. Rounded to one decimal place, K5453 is 1.2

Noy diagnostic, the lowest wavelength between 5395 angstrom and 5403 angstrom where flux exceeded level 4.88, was 5395.80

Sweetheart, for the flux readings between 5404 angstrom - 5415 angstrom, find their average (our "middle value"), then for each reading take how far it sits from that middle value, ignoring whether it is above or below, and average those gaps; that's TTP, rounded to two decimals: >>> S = 0.52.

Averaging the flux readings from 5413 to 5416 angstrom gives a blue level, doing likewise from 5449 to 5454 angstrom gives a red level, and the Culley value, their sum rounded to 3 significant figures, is 10.9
